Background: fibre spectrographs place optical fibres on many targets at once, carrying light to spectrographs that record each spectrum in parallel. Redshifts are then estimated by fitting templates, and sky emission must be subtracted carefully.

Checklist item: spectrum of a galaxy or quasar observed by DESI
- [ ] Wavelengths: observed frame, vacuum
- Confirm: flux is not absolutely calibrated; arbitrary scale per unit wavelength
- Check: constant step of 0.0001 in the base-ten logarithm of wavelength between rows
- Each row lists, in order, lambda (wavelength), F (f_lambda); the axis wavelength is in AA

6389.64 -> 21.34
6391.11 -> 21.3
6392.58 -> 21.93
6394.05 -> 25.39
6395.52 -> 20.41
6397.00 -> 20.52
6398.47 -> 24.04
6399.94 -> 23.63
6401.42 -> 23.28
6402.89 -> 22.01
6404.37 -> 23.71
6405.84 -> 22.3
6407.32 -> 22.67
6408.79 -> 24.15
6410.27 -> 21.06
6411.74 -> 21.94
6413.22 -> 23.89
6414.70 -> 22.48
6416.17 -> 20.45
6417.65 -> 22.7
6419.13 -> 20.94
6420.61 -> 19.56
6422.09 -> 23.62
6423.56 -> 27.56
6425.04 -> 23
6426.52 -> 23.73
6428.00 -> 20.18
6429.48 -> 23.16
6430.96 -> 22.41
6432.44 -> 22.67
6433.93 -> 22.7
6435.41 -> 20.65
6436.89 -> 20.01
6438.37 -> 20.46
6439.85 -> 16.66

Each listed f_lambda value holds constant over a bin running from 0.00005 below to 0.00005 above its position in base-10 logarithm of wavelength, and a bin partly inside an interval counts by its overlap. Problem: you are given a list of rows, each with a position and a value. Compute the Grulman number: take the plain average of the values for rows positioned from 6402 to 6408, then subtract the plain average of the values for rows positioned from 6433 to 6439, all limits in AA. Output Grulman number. 1.7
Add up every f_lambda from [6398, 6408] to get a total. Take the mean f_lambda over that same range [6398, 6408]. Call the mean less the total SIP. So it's -139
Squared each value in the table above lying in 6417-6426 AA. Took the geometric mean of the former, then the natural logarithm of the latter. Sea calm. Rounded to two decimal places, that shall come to 6.25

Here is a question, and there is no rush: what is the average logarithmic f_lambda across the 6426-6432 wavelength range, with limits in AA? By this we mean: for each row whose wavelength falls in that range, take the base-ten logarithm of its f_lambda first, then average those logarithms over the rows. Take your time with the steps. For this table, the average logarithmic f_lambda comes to 1.35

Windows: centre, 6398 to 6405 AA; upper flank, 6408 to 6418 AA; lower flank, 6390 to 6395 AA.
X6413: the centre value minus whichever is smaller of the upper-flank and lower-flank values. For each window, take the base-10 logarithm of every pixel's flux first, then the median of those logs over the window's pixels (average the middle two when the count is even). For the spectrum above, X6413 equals 0.032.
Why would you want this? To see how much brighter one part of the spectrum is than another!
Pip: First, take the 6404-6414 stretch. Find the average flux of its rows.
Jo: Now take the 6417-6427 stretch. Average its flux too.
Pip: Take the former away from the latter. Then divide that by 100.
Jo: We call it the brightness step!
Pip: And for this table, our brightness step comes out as 0.002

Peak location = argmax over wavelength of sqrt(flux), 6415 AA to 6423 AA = 6422.09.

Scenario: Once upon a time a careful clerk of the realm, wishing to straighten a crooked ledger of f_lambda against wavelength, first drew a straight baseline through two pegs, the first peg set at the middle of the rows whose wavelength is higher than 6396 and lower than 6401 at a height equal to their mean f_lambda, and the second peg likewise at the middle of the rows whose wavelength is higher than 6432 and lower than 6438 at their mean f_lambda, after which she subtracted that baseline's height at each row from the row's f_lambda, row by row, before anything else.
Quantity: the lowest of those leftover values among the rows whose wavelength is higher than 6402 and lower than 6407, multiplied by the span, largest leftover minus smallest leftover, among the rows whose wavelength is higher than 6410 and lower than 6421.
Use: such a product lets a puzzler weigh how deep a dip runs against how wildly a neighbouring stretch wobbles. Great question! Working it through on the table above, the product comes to -2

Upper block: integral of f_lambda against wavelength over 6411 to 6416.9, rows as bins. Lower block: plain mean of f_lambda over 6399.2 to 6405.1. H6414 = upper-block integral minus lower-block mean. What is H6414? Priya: 107.9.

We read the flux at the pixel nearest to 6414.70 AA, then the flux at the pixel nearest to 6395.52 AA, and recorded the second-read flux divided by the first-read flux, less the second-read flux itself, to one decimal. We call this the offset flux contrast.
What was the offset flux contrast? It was -19.5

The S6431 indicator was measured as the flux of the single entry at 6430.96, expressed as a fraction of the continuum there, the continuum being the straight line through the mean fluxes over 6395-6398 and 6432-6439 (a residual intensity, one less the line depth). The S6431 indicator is 1.06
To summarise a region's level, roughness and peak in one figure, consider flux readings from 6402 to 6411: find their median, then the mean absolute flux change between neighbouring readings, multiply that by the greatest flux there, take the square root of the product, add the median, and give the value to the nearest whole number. 29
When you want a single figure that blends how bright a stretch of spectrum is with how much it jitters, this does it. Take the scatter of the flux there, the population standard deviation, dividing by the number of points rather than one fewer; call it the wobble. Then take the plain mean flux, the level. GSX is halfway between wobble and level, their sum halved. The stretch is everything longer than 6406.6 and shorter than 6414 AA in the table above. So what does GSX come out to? 12.0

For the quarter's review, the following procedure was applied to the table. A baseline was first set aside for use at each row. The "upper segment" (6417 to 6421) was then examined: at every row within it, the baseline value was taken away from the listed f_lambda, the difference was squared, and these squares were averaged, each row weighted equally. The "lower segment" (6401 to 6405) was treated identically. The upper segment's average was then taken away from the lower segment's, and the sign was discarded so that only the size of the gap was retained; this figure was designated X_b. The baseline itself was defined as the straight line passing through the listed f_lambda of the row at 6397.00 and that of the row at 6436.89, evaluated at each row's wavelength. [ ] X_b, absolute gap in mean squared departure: 5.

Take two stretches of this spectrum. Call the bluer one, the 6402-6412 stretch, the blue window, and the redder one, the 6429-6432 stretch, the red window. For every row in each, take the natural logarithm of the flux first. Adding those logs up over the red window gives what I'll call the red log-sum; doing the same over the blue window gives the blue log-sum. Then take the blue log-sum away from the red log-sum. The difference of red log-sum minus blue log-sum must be -16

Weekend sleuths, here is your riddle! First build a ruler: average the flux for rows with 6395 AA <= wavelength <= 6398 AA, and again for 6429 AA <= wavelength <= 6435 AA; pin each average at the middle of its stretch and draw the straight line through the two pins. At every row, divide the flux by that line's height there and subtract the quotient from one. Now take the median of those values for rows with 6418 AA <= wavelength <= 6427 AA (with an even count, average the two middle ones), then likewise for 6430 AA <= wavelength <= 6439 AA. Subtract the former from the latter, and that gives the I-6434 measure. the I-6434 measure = 0.10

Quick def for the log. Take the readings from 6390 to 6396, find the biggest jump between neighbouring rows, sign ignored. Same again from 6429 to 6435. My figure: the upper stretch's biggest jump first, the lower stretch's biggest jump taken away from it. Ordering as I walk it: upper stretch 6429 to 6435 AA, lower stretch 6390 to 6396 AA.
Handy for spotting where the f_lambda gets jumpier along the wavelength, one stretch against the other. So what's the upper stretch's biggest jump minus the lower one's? -4.2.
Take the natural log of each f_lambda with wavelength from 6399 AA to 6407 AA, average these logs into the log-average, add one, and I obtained 4.13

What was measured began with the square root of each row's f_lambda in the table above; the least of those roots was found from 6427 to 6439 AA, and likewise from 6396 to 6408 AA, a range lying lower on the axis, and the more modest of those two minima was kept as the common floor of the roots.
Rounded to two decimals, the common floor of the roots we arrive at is 4.47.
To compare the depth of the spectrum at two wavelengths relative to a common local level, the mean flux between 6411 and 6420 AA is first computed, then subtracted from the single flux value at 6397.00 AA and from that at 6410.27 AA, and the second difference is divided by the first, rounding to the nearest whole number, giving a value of 1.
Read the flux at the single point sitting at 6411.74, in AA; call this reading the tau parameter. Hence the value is 21.94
